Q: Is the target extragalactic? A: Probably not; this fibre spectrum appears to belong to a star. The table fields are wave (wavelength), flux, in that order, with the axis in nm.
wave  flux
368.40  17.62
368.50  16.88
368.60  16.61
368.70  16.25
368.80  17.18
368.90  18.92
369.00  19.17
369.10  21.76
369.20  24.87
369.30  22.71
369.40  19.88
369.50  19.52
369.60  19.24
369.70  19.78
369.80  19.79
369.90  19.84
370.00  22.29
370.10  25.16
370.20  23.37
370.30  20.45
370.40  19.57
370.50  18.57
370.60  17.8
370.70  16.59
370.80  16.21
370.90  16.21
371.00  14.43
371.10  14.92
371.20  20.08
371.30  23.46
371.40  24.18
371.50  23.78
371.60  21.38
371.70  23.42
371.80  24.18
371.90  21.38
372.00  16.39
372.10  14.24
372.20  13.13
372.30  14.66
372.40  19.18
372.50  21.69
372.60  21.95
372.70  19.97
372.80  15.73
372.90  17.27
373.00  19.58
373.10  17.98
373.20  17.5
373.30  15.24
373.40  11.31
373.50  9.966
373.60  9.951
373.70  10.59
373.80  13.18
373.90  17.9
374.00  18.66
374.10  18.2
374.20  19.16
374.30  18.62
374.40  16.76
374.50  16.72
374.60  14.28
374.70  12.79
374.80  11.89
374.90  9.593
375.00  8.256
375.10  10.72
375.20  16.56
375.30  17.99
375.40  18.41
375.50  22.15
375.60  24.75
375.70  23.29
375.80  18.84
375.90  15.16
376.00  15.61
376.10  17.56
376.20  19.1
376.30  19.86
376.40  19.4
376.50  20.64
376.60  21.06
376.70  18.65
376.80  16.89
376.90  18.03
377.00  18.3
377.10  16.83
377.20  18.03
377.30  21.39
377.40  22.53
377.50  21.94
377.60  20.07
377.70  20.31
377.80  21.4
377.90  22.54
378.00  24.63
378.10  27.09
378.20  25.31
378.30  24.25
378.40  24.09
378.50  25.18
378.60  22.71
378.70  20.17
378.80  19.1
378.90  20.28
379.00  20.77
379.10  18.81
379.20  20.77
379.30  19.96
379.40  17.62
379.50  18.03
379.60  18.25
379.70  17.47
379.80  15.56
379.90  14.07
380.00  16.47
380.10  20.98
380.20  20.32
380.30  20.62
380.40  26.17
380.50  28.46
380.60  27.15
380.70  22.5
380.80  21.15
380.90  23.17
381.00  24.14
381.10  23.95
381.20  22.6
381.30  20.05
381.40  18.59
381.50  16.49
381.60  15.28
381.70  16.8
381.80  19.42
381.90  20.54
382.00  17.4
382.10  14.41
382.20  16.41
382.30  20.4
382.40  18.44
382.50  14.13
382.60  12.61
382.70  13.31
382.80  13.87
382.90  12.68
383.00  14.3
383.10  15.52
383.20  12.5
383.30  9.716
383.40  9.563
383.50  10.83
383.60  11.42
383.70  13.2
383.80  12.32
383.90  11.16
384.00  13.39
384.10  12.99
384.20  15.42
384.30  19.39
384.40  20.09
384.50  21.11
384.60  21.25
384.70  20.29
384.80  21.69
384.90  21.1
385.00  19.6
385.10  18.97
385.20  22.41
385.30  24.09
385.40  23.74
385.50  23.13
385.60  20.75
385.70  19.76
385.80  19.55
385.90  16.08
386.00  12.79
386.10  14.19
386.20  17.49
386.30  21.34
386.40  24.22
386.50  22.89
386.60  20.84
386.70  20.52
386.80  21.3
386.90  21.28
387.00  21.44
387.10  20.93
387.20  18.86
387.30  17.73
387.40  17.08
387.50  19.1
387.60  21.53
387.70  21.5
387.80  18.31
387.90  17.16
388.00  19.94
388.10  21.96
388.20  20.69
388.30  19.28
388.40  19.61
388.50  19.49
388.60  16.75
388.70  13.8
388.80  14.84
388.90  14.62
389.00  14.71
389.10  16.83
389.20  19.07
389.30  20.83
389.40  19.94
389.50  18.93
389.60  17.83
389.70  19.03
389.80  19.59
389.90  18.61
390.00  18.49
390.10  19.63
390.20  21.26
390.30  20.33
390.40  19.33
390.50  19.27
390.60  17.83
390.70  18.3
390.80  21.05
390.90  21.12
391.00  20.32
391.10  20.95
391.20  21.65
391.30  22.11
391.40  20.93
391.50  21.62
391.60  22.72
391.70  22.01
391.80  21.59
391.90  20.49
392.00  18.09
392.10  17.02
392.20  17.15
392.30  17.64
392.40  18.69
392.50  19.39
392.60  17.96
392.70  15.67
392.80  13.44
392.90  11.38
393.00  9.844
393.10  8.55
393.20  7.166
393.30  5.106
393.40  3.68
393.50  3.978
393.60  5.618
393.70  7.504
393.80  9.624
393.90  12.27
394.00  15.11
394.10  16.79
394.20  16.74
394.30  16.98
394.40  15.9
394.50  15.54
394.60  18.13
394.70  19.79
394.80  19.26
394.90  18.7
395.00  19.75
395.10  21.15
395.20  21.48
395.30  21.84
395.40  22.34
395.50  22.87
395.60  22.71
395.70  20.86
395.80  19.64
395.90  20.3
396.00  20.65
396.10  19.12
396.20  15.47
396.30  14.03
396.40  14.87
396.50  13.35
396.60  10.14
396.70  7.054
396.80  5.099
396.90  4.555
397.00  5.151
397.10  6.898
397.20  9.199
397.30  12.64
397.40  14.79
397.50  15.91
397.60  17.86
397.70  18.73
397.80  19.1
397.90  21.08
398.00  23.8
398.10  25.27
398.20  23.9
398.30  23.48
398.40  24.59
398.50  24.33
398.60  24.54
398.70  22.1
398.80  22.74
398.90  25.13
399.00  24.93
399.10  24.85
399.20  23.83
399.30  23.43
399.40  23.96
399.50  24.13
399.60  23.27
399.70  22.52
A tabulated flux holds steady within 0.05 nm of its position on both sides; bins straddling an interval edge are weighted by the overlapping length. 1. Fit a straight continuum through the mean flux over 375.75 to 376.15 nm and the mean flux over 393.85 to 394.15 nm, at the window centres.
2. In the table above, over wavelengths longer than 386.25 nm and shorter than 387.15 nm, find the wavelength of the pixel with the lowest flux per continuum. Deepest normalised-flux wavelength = 386.70 nm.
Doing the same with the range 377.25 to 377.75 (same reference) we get 377.60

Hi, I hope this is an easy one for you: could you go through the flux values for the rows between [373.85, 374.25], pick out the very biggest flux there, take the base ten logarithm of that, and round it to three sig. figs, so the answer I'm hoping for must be 1.28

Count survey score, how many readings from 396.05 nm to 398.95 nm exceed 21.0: 11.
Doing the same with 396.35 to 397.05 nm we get 0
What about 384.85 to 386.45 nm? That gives 7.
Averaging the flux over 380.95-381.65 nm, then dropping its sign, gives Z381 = 20.2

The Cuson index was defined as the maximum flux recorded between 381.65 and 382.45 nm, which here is 20.54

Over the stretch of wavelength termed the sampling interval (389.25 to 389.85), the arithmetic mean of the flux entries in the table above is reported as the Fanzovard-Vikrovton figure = 19.4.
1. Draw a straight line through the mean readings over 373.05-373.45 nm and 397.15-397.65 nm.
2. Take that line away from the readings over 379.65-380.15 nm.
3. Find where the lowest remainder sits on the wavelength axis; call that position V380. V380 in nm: 379.90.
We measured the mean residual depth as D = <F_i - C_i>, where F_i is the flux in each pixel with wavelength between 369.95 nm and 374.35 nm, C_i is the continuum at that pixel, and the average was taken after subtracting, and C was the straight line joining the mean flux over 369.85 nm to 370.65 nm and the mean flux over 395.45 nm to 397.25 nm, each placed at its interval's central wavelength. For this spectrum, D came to -2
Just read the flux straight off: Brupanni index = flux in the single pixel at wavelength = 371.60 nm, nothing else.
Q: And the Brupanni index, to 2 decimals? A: 21.38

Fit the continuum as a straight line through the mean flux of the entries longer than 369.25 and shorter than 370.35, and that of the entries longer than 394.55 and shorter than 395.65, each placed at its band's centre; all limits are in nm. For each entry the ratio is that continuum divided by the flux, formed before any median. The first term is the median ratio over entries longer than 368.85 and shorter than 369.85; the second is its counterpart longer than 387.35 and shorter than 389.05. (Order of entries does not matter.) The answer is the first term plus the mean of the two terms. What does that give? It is 2.14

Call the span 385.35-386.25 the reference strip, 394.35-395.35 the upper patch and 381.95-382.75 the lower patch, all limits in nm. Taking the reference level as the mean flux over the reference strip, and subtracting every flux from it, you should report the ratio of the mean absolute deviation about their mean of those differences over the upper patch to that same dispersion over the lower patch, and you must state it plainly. 0.73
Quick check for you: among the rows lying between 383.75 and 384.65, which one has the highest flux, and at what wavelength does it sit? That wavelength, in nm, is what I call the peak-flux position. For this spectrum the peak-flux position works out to 384.60 nm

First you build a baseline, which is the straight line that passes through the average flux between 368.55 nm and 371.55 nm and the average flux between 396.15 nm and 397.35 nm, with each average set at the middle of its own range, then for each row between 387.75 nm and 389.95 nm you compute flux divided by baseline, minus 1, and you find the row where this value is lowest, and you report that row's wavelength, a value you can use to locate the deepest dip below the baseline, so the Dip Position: 388.70 nm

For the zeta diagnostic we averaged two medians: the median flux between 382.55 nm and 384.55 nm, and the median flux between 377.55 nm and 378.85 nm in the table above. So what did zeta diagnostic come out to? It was 17.9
